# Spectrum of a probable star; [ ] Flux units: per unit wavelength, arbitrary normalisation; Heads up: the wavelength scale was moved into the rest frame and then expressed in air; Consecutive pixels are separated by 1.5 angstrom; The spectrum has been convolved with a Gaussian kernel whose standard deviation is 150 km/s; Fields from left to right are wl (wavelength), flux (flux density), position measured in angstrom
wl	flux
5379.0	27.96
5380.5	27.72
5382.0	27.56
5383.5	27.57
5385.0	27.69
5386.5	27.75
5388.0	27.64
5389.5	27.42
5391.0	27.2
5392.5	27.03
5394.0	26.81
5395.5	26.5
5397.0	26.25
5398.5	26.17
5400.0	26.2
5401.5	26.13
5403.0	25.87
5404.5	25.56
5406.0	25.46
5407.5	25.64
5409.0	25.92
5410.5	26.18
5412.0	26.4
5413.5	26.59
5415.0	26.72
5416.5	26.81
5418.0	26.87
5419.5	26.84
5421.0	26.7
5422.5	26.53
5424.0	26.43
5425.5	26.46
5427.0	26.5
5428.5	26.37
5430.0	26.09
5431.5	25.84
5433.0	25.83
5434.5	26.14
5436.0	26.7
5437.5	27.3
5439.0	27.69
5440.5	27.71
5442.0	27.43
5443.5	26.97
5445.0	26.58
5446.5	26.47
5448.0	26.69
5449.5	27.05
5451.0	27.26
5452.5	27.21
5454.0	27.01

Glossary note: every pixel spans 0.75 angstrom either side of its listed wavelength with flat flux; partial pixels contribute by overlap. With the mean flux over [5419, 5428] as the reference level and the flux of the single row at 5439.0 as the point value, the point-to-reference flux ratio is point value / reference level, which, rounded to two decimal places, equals 1.04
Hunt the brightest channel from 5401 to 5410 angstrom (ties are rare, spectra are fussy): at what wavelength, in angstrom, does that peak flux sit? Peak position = 5401.5 angstrom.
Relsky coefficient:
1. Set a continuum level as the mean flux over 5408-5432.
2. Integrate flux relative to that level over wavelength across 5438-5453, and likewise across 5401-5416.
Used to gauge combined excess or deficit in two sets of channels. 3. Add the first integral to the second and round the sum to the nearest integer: 4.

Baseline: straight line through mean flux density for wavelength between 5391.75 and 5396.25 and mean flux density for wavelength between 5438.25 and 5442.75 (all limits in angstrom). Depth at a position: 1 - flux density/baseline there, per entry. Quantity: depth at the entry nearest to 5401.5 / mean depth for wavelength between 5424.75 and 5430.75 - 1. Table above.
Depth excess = -0.2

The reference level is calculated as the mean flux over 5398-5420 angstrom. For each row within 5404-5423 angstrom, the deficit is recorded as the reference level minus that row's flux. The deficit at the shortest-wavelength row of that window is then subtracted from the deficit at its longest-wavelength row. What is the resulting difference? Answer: -0.97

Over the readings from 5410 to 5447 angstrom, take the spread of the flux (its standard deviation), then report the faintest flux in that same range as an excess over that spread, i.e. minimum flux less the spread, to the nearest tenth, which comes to 25.3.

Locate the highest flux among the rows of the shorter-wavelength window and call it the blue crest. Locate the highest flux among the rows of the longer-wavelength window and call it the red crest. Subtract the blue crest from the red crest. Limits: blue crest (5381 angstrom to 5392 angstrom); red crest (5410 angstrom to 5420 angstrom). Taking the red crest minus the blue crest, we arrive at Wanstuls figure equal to -0.88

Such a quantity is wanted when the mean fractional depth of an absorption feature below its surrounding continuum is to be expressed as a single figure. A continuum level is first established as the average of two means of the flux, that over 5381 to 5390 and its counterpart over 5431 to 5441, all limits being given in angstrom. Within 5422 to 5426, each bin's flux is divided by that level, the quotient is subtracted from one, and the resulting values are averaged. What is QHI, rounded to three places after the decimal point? 0.026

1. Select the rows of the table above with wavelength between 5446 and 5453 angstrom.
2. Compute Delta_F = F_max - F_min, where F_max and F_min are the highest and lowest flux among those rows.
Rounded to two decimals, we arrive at 0.79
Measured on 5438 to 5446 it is 1.13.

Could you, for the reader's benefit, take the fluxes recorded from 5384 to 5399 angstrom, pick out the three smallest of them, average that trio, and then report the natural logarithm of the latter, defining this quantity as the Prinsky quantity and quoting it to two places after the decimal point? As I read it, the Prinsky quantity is 3.27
